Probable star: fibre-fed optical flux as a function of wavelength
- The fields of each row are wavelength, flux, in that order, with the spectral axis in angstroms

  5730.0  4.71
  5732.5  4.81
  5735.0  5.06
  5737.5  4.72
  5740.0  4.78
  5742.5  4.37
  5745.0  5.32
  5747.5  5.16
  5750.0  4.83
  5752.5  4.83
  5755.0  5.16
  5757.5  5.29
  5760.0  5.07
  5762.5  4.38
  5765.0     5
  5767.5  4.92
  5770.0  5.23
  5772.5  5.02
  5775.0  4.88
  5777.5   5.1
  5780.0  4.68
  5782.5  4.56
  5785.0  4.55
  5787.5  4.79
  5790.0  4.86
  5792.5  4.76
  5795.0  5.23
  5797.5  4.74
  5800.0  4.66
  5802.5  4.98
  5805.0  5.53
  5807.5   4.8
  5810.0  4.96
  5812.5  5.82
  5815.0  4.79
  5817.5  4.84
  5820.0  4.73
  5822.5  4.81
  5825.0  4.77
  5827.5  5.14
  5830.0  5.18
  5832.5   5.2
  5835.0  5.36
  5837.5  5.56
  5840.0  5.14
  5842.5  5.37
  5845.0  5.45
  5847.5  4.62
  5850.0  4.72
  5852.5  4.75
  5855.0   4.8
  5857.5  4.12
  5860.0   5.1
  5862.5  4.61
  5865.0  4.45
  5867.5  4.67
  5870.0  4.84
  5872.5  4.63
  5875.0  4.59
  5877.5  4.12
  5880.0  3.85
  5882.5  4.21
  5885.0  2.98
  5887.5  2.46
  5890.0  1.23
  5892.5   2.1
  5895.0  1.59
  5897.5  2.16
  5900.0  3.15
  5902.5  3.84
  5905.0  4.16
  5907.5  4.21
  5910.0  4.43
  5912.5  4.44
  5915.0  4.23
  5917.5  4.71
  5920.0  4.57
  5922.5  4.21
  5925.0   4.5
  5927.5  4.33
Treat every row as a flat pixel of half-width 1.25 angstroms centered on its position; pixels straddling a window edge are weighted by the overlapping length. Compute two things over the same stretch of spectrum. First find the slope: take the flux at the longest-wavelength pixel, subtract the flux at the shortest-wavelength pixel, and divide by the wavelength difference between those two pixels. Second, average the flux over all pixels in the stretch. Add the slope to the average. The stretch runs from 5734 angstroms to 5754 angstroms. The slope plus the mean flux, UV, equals 4.87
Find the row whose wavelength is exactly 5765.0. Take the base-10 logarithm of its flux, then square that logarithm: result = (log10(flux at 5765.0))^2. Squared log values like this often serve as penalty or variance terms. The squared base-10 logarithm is 0.49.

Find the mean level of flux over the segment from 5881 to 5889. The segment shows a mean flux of 3.2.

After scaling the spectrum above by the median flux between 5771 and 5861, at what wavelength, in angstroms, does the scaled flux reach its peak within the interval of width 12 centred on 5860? 5860.0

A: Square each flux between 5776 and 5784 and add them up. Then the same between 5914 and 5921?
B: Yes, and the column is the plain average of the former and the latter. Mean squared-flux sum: 65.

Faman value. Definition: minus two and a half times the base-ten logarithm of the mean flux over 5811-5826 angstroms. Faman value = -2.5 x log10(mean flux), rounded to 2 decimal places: -1.74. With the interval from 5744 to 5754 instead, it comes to -1.75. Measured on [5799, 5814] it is -1.77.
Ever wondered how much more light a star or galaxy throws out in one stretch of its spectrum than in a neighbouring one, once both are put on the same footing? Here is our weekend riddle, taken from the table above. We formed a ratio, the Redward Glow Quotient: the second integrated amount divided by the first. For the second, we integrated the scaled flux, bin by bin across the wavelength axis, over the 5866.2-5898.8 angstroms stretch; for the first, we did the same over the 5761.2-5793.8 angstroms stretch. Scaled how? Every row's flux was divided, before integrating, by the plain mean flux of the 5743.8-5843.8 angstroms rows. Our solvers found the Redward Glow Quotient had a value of 0.69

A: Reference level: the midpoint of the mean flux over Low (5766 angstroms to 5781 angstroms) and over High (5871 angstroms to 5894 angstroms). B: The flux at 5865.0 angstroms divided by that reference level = 1.07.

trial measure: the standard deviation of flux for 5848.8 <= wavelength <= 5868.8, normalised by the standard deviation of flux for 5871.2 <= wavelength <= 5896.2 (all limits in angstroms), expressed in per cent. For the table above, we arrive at 22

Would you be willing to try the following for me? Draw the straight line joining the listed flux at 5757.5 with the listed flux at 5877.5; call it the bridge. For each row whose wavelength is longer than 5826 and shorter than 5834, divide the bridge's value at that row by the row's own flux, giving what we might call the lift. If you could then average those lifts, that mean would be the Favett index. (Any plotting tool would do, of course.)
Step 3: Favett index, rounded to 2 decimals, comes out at 0.89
